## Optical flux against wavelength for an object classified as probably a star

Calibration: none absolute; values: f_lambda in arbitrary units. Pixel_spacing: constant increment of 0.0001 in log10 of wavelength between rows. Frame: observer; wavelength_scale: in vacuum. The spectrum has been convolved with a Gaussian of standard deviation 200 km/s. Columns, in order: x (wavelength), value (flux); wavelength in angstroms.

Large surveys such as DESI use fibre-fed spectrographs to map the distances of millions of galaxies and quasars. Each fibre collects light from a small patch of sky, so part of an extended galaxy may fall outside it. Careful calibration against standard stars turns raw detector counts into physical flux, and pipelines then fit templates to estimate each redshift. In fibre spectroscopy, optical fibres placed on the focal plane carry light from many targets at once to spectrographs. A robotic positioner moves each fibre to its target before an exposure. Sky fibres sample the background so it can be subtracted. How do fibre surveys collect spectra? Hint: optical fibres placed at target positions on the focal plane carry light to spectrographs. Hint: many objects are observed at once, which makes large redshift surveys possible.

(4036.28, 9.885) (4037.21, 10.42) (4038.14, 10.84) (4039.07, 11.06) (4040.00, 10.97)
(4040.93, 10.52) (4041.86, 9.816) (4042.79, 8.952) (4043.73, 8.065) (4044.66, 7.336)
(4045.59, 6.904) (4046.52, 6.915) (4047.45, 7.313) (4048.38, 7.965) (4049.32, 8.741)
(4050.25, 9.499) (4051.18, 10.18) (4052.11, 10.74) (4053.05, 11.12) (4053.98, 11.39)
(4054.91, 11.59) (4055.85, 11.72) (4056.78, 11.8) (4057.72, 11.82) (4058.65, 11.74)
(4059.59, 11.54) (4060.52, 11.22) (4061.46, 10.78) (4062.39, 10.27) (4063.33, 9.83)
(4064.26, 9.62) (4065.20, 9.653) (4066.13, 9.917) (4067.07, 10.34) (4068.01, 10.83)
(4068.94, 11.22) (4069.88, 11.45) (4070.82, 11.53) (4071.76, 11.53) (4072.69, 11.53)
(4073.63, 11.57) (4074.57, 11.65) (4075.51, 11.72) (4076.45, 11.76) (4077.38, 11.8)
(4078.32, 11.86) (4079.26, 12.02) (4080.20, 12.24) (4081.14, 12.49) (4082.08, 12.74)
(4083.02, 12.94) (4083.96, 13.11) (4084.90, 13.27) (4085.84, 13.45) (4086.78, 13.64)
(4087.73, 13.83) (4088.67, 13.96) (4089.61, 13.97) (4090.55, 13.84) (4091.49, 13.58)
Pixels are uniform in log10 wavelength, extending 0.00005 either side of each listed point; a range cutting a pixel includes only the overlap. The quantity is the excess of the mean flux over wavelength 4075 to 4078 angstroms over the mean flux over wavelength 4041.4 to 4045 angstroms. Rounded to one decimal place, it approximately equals 3.2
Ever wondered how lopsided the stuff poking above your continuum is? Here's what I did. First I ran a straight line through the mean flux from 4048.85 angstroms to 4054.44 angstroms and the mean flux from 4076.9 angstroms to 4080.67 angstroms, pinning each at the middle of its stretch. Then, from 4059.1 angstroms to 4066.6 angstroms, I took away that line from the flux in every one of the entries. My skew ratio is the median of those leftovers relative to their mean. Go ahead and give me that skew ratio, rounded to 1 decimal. 1.5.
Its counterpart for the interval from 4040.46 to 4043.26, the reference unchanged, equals 1.5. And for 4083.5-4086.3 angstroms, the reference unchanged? 1.0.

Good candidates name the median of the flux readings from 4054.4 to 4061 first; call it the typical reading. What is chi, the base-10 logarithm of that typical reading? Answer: 1.07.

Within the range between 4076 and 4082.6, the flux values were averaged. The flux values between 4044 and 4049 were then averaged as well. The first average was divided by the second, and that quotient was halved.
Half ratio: 0.83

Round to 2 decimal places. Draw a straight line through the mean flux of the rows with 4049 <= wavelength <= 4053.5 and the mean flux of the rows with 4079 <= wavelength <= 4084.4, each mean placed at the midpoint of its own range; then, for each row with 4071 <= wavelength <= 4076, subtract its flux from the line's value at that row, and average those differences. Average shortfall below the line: 0.33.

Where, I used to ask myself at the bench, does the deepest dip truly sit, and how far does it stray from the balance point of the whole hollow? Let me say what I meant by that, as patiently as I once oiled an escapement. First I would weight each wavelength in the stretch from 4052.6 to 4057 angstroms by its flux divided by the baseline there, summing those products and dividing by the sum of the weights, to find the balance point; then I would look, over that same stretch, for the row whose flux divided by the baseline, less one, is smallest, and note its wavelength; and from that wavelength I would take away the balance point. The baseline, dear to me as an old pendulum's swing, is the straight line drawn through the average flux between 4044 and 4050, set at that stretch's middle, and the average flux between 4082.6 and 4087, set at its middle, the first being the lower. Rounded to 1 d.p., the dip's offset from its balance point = 1.9 angstroms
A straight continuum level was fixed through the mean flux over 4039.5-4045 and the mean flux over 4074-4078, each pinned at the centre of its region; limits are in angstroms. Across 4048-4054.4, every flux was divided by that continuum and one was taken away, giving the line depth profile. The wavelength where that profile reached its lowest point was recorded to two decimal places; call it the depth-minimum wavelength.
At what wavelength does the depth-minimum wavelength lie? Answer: 4048.38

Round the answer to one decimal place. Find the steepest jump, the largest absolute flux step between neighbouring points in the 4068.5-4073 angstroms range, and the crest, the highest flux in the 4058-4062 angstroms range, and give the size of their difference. 11.5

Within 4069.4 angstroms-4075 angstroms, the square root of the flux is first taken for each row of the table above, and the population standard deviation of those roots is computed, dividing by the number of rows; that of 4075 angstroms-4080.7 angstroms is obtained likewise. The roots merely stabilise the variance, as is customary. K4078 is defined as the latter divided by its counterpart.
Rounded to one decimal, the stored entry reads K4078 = 3.0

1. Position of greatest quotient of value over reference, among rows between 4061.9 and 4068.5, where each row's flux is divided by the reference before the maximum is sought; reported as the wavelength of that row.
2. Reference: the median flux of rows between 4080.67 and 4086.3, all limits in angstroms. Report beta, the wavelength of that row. 4068.01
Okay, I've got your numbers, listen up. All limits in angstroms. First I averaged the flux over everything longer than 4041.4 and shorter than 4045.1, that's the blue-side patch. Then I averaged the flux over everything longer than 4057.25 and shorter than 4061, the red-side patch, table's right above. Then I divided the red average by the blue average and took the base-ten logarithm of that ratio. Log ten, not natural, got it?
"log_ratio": 0.13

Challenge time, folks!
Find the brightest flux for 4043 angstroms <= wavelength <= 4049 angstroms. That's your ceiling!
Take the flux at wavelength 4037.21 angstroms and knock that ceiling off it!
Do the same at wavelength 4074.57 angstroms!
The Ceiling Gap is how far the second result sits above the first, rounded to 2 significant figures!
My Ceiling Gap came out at 1.2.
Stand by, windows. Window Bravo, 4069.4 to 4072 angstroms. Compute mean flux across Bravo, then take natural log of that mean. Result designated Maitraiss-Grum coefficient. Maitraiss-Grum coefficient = 2.44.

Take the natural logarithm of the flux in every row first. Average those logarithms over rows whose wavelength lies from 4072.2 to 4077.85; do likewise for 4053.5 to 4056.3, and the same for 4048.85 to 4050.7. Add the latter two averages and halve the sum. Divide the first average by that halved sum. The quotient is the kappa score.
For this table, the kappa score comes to 1.06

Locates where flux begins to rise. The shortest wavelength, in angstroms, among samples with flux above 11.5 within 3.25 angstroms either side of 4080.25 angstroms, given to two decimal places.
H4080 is 4077.38 angstroms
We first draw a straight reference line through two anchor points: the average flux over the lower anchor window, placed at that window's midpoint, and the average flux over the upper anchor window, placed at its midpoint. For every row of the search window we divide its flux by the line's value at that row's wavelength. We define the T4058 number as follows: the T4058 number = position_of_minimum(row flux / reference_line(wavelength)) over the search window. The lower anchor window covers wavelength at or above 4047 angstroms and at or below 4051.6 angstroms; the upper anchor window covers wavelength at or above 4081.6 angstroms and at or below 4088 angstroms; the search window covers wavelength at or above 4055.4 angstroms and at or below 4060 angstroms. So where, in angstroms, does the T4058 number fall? 4059.59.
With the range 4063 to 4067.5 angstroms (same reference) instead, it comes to 4065.20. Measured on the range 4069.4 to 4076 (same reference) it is 4075.51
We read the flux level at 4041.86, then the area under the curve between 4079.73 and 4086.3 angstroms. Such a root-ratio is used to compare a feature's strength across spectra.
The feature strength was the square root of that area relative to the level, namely 2.94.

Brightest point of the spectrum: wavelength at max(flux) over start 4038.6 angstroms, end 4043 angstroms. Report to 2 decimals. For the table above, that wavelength 4039.07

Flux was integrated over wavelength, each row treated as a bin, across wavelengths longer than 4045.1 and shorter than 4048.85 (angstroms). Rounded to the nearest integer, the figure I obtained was 27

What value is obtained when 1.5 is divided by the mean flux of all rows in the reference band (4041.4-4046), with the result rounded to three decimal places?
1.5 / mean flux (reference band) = 0.183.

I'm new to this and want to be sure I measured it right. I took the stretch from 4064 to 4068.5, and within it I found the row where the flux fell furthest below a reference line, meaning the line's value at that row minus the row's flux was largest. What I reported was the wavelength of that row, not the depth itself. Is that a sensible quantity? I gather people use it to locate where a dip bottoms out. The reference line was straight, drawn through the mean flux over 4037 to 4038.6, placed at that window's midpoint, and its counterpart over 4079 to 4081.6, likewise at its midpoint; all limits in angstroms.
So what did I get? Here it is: 4065.20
